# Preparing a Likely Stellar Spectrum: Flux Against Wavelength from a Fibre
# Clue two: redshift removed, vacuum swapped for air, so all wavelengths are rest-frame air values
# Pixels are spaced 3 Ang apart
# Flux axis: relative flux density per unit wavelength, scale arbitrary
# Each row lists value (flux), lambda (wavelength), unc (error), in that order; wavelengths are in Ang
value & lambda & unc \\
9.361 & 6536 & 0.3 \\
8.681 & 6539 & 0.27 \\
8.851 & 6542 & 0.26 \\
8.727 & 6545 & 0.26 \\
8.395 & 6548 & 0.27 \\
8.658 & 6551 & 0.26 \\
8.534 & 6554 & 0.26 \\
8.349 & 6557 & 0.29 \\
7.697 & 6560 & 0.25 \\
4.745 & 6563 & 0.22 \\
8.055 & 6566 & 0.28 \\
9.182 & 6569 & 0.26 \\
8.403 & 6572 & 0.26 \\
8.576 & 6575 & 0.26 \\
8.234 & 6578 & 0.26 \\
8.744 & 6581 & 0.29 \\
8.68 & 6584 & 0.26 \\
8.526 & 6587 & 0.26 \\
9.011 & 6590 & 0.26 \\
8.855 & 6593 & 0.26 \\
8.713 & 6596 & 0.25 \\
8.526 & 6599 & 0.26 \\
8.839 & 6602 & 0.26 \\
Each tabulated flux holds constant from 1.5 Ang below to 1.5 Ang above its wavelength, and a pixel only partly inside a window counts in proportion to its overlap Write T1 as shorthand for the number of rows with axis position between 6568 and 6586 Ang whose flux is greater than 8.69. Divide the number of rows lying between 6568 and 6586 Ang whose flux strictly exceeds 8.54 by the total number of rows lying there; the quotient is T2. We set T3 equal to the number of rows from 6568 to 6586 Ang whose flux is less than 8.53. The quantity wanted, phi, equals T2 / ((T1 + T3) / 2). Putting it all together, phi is 0.33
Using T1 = 2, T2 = 0.67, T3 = 2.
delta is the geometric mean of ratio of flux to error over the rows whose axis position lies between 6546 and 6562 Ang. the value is 31.3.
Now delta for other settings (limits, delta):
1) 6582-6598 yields 33.9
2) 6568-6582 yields 32.4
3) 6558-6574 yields 29.4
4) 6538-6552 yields 32.8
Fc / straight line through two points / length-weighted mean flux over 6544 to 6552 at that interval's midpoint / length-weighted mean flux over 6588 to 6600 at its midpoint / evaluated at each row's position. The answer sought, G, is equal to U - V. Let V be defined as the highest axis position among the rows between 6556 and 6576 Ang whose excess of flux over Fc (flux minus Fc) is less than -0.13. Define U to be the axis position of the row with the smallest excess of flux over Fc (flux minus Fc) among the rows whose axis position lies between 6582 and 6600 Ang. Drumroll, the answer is 27 Ang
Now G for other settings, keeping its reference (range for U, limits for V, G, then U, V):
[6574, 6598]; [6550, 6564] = 15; 6578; 6563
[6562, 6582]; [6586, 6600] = -36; 6563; 6599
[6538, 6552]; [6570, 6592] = -39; 6548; 6587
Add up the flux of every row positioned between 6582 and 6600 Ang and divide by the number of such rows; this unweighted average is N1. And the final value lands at 8.72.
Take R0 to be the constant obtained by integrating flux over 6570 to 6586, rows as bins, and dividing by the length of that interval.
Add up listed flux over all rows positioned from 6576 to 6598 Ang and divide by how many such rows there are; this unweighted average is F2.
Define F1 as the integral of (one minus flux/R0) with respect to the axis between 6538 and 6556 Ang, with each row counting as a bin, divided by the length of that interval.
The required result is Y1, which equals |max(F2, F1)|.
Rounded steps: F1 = -0.010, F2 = 8.7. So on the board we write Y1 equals 8.7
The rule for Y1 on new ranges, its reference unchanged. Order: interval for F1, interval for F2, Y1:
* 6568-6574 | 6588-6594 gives 8.9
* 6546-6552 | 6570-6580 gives 8.4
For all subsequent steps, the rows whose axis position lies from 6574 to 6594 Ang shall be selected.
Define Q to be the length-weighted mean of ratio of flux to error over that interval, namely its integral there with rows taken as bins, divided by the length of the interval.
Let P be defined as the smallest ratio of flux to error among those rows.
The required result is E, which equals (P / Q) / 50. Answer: 0.0184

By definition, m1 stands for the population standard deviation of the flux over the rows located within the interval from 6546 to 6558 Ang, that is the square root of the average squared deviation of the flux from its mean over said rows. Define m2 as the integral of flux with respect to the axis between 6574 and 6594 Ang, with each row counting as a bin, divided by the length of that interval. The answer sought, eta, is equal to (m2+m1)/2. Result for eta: 4.39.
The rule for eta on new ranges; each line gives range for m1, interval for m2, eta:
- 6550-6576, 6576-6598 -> 4.95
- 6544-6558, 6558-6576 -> 3.96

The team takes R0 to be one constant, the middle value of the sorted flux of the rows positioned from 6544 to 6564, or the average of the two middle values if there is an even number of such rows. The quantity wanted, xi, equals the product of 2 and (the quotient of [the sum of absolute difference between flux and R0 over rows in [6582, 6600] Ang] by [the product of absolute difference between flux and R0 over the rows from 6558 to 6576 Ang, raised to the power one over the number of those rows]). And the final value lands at 12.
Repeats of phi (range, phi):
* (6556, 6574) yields 0.06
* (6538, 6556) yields 0.44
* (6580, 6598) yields 0.33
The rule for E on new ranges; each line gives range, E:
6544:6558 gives 0.0180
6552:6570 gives 0.0146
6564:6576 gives 0.0181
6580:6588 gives 0.0187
